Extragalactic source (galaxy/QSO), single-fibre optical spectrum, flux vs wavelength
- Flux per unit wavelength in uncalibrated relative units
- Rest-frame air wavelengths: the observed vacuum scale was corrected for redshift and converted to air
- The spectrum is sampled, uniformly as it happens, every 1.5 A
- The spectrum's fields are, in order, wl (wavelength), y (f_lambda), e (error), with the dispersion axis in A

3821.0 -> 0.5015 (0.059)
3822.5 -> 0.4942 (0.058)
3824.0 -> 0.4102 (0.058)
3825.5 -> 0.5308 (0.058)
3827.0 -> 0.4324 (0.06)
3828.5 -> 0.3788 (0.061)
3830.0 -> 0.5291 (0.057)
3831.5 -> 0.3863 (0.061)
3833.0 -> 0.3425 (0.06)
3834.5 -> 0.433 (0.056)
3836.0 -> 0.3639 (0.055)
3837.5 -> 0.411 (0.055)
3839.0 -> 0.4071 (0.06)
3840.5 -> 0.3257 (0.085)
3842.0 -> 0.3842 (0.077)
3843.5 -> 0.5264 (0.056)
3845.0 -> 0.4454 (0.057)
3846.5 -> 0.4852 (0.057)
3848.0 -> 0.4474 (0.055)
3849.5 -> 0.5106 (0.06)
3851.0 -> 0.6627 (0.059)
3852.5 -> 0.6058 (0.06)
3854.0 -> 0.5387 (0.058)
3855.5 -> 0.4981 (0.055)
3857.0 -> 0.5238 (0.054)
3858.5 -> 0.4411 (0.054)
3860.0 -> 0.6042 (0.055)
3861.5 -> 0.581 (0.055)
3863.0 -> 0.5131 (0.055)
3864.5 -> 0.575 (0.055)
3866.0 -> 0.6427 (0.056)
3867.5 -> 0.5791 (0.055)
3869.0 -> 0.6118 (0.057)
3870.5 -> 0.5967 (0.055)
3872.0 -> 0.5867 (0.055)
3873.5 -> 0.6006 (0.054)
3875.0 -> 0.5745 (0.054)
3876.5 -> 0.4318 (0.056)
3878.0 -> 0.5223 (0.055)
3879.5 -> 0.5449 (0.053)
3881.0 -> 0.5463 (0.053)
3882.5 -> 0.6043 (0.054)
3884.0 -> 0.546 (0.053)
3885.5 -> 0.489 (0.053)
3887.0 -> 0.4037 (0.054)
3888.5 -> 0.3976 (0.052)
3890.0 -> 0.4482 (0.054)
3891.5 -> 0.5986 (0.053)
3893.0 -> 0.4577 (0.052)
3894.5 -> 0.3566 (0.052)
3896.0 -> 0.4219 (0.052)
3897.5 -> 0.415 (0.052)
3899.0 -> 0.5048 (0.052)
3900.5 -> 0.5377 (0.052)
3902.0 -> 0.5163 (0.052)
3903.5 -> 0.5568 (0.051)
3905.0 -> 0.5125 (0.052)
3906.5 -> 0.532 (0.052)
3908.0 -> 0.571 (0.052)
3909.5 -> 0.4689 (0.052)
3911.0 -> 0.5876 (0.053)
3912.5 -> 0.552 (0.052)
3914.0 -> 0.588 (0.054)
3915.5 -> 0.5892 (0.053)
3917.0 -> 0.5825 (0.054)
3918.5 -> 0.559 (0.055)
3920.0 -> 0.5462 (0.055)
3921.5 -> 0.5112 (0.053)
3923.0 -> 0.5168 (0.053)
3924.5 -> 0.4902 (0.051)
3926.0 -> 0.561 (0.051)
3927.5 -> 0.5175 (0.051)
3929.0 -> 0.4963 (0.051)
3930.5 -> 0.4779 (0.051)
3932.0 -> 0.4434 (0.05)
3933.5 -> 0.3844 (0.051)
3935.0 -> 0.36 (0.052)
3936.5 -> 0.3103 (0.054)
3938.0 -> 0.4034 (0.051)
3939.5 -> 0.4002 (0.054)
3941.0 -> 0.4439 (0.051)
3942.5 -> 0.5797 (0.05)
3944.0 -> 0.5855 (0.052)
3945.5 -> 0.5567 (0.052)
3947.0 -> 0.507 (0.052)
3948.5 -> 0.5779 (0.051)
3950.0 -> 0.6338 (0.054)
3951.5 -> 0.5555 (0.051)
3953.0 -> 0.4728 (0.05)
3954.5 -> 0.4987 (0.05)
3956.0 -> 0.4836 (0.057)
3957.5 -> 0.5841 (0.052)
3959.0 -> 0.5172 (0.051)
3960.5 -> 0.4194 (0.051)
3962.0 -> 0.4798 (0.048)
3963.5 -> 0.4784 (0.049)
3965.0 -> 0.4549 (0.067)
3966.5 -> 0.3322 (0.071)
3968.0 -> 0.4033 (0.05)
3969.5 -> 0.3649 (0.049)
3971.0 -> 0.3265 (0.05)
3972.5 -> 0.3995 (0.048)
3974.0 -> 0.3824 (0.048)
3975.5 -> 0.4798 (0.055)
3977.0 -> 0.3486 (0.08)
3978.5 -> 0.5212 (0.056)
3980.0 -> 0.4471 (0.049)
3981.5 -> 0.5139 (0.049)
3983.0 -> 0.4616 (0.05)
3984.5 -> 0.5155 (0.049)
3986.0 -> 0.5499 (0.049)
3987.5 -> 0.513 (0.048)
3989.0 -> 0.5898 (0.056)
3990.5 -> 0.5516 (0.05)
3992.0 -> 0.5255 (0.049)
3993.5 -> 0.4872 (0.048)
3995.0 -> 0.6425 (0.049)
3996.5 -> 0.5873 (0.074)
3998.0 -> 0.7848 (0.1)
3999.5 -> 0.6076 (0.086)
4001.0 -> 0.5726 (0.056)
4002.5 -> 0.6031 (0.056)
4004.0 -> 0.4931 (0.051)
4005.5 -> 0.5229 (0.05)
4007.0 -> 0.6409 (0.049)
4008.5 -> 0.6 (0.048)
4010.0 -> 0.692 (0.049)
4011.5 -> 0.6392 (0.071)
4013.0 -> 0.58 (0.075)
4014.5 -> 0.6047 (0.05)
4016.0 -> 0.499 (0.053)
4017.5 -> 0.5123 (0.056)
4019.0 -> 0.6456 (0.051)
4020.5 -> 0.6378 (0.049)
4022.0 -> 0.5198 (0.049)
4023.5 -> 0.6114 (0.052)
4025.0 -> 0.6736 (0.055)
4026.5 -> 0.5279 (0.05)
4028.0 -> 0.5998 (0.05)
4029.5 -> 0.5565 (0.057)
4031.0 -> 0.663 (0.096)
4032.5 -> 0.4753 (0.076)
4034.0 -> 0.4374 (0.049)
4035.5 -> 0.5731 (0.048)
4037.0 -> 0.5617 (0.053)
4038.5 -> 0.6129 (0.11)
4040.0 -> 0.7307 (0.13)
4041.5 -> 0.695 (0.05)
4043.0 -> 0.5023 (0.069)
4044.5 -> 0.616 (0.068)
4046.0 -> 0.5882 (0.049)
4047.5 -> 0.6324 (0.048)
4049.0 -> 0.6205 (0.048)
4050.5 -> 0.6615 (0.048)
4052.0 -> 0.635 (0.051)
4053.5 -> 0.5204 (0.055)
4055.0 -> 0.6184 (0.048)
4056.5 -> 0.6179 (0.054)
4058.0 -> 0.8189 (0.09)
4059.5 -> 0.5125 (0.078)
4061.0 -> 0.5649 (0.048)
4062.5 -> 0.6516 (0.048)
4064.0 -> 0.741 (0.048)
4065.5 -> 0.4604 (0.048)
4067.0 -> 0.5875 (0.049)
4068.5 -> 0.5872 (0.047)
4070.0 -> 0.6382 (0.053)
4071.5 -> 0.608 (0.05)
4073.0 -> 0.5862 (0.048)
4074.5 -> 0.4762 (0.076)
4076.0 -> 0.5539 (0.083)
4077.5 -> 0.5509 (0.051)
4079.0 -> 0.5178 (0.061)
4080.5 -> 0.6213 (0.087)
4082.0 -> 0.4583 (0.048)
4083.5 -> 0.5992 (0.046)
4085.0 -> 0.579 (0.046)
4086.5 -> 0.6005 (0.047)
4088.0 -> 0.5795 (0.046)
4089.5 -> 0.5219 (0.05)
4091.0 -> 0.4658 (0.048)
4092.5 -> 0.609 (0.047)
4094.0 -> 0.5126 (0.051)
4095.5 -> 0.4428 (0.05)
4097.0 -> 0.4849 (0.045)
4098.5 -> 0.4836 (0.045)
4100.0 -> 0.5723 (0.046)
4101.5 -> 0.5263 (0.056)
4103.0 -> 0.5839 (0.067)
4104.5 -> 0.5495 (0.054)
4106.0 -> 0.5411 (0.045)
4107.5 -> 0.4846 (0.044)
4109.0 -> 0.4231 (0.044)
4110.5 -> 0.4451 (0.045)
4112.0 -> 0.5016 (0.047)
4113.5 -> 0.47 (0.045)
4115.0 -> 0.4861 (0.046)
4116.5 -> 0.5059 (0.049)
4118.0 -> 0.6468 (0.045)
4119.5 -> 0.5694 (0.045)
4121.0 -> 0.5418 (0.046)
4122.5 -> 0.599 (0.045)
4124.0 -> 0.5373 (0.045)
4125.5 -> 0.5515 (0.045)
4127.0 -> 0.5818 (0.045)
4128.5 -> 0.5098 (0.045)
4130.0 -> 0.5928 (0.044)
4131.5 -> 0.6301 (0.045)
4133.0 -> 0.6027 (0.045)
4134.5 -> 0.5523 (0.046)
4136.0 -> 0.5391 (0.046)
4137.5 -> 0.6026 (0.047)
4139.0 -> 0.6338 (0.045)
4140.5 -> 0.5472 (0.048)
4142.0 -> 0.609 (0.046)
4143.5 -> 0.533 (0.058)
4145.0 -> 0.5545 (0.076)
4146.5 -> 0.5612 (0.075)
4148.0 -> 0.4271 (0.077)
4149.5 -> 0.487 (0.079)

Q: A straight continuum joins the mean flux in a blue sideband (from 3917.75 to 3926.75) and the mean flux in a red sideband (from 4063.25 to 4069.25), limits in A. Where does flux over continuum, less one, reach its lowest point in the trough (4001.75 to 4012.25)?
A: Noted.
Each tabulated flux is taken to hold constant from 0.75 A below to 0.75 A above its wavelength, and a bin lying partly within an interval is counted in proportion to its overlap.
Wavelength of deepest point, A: 4004.0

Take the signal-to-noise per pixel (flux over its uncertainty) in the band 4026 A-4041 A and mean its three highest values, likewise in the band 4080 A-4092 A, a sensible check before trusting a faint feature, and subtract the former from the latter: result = 1.3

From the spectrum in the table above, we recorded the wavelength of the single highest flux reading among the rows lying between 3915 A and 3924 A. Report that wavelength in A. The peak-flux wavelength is 3915.5 A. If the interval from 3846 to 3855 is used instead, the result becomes 3851.0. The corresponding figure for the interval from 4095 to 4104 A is 4103.0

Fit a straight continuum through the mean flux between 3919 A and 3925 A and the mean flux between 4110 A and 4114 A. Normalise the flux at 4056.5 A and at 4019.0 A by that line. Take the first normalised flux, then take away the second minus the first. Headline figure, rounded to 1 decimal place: 1.2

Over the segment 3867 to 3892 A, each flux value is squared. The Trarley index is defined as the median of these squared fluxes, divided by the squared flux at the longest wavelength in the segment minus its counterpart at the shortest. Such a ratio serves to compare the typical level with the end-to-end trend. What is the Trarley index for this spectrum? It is 13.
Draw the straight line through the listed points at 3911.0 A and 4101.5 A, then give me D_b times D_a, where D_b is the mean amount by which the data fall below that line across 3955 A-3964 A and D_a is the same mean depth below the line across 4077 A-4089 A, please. -0.002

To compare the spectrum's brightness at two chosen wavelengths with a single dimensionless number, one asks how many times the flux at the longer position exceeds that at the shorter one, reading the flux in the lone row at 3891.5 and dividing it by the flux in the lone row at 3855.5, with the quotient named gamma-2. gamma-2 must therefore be 1.20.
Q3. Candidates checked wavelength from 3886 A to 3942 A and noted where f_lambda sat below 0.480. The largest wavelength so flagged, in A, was 3941.0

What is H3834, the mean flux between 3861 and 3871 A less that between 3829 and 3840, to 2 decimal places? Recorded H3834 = 0.18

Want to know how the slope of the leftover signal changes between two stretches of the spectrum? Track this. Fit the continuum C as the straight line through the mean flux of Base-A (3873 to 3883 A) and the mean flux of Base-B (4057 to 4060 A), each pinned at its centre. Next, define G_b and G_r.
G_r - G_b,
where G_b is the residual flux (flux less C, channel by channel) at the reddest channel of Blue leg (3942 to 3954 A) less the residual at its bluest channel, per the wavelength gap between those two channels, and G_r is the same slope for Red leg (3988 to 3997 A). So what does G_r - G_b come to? 0.010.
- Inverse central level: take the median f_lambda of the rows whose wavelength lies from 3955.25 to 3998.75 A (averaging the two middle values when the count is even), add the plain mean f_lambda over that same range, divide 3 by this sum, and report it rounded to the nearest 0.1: 3.1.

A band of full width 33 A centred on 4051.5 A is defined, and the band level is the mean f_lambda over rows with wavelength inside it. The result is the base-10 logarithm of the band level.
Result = -0.211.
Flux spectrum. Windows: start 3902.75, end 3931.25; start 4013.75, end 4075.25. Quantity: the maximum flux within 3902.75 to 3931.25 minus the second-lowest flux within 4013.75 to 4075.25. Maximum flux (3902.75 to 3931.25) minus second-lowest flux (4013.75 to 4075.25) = 0.13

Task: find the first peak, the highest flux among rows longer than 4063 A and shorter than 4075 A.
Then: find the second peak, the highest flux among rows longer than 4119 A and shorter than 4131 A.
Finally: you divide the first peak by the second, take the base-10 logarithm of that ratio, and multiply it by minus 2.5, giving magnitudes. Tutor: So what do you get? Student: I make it -0.23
